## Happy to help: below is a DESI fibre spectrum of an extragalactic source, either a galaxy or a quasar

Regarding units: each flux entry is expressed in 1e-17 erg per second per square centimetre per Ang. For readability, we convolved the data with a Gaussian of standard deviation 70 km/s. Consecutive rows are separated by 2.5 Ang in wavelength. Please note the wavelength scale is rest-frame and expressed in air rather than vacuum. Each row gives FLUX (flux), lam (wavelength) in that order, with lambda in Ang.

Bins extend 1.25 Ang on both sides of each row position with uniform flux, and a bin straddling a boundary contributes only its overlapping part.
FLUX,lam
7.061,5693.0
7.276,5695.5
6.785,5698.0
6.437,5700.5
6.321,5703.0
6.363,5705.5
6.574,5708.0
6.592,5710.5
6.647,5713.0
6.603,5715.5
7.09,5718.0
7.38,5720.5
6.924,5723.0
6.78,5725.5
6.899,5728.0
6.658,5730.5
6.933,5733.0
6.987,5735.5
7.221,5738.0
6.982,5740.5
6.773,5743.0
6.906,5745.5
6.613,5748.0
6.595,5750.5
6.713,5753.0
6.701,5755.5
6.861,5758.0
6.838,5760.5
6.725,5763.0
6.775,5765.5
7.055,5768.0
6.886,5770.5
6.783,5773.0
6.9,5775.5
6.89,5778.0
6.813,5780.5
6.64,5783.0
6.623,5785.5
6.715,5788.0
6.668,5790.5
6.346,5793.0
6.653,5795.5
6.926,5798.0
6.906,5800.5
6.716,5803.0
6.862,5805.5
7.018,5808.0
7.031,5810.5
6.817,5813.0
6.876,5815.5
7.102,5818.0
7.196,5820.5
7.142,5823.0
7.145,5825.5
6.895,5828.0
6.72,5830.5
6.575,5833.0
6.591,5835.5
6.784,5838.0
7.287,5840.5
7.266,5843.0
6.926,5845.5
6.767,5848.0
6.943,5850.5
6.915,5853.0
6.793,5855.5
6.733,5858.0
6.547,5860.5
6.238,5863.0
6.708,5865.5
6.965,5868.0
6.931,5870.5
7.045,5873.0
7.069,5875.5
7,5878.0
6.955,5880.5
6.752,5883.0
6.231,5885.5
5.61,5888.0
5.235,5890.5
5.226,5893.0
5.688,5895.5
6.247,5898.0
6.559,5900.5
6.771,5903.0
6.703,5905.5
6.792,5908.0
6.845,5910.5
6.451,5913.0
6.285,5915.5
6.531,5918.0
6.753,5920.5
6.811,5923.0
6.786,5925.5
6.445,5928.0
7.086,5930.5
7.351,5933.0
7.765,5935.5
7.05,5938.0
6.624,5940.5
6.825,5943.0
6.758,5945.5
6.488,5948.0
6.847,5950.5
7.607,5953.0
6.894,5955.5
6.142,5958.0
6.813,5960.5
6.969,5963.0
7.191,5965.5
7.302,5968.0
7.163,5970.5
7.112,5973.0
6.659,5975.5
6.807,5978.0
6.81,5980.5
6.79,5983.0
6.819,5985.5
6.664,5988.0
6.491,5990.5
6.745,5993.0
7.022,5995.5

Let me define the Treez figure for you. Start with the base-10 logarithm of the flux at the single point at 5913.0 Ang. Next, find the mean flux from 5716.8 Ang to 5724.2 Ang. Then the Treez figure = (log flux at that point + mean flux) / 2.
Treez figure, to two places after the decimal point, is 3.97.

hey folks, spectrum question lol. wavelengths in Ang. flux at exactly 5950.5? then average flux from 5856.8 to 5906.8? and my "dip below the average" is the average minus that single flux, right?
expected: -0.39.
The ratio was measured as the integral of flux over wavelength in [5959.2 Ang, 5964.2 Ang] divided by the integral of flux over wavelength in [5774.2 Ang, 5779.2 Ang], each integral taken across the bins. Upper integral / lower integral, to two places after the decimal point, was 1.00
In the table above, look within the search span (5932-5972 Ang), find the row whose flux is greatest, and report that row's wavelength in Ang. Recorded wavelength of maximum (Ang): 5935.5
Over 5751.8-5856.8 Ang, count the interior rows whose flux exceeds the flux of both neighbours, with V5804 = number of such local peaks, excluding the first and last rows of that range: 10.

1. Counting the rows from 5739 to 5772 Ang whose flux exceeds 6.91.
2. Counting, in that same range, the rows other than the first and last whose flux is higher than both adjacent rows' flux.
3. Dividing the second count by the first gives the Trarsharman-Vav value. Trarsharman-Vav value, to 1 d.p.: 2.0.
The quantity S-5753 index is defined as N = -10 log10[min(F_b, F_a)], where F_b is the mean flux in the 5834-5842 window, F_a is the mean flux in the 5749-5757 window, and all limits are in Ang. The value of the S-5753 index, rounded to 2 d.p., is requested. -8.24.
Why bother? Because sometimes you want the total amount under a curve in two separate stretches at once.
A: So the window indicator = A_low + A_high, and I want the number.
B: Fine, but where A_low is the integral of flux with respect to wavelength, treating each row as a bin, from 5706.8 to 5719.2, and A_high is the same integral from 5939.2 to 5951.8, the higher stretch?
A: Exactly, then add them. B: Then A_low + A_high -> 168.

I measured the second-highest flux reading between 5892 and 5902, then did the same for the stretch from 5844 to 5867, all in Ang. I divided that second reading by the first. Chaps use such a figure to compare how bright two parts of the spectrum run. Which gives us 1.11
